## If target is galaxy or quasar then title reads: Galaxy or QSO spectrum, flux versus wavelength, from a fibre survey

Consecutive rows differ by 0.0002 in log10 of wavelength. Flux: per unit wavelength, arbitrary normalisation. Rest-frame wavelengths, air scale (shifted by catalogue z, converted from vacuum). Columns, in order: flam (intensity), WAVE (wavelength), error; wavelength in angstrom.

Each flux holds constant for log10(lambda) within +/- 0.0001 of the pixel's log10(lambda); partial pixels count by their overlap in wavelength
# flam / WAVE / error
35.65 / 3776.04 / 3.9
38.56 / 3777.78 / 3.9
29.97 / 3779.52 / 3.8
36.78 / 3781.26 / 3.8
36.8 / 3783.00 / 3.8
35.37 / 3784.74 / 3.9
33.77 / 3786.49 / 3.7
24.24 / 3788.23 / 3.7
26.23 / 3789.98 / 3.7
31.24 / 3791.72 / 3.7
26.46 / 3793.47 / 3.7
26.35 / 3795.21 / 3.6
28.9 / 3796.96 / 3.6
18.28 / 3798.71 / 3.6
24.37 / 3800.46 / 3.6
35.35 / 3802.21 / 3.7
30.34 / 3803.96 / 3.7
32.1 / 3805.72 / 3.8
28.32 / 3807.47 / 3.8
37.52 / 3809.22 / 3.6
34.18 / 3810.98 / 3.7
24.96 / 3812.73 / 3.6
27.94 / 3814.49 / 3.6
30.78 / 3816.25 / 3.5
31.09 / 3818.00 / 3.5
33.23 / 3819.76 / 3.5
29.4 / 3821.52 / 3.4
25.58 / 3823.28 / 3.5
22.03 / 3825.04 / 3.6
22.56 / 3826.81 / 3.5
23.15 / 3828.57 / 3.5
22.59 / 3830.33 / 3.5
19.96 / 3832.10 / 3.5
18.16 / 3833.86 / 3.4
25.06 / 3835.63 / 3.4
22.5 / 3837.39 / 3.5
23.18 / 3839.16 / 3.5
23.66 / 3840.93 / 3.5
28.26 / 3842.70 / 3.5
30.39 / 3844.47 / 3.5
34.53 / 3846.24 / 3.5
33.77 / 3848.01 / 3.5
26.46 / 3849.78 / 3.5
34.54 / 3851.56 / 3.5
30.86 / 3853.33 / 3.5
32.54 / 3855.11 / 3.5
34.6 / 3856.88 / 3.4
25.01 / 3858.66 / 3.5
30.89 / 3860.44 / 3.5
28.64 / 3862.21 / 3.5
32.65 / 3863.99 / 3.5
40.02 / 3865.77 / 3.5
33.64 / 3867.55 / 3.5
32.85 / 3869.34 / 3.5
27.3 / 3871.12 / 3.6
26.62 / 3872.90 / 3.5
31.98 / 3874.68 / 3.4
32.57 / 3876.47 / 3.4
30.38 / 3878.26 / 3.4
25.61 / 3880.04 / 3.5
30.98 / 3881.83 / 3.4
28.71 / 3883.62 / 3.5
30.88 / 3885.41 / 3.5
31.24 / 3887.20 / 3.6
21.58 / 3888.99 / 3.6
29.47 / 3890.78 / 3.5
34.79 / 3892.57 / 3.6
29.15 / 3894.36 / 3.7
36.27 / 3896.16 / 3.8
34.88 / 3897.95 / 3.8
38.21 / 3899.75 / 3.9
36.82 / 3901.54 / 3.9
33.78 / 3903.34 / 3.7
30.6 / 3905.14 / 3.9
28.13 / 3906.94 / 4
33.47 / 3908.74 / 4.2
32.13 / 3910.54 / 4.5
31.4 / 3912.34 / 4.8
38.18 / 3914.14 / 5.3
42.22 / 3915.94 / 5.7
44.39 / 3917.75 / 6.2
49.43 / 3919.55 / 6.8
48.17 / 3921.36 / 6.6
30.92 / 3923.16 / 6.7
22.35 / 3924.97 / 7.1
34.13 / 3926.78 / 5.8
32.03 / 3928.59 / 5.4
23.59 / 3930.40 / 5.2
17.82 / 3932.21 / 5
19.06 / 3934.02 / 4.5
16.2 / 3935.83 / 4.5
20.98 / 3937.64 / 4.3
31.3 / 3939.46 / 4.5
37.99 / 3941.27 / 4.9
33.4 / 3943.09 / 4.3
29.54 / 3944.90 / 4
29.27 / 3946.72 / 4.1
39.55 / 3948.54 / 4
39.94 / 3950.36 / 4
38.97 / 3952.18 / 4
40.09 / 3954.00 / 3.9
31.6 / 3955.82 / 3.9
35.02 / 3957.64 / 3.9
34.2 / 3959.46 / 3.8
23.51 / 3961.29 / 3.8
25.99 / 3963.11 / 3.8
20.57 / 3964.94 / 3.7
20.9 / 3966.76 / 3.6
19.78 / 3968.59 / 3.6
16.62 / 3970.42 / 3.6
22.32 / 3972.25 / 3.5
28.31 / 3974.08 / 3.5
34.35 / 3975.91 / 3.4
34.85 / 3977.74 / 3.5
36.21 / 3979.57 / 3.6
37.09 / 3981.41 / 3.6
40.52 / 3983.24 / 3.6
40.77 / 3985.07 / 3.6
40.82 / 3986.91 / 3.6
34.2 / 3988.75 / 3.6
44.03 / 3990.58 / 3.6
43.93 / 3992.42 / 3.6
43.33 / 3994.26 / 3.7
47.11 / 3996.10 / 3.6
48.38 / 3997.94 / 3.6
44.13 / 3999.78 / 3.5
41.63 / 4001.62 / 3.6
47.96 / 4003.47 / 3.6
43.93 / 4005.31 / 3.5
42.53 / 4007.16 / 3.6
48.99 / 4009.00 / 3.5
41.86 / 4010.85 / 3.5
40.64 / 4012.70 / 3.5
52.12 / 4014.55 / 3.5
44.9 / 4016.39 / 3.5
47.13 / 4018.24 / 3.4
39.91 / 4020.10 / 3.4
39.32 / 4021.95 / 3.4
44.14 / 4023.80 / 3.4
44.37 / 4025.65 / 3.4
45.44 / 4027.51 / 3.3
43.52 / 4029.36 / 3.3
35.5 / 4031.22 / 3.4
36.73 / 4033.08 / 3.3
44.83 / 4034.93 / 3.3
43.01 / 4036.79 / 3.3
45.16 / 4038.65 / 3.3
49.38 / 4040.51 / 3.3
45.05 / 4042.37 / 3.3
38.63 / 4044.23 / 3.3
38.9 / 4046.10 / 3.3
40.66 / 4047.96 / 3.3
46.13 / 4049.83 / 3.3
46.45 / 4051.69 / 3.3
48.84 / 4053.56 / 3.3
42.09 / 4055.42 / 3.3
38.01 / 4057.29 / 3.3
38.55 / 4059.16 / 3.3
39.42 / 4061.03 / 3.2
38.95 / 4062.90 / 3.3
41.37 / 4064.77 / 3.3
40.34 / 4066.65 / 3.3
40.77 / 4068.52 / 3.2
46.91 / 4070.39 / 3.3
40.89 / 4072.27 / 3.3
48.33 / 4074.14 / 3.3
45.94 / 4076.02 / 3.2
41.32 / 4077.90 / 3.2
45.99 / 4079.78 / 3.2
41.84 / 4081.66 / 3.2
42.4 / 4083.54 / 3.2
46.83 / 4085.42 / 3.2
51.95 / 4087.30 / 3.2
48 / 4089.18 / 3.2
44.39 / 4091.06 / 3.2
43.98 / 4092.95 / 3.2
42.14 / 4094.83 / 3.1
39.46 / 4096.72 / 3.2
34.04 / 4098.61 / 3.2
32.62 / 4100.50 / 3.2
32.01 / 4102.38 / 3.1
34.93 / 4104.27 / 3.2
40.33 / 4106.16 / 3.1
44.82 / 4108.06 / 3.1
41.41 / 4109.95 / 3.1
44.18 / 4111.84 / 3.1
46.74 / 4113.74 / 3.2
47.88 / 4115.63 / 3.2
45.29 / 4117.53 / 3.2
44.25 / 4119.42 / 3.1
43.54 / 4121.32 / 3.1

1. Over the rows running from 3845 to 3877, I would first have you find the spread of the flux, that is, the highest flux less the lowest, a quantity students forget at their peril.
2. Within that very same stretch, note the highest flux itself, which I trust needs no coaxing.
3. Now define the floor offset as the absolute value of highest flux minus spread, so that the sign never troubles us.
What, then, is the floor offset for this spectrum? 25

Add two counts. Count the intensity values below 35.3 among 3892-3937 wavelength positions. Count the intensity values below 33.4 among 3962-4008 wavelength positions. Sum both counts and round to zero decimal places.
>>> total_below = 24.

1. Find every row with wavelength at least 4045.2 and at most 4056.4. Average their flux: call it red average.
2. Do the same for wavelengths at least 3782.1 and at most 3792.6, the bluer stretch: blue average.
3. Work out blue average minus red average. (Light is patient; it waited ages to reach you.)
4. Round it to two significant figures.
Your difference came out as -13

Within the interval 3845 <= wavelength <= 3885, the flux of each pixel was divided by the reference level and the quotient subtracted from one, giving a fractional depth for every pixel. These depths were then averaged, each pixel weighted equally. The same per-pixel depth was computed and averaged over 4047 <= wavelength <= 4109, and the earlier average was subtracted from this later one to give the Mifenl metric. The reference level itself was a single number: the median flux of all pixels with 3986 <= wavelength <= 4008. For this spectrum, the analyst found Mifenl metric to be -0.25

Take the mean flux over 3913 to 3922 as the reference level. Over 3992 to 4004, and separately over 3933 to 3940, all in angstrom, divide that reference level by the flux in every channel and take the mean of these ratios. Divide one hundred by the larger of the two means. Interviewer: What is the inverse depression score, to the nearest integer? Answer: 46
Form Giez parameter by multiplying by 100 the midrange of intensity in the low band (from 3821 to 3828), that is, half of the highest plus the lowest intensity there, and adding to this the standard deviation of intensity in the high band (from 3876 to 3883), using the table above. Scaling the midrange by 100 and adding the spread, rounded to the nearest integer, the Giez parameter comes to 2574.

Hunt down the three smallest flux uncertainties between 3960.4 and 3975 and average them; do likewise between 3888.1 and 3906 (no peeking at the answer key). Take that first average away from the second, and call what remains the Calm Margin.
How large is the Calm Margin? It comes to 0.03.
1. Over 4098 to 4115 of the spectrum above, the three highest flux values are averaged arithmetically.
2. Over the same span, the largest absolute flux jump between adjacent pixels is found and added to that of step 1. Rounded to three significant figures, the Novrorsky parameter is 50.6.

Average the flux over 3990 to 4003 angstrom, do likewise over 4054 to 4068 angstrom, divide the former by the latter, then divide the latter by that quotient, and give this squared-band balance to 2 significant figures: 36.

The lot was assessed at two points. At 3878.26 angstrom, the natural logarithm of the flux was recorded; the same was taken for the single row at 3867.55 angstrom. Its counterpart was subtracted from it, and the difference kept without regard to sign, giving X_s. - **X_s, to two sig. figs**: 0.10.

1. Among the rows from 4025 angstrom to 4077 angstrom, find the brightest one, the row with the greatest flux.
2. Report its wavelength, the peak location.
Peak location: 4040.51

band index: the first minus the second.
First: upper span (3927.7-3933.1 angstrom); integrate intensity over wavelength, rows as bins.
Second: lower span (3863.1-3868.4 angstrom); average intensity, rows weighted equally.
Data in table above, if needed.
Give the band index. 97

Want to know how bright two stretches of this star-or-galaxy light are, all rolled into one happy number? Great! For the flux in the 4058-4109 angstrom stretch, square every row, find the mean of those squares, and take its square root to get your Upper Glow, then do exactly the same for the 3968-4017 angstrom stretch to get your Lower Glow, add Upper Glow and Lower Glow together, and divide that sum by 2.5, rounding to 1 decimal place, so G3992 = 32.9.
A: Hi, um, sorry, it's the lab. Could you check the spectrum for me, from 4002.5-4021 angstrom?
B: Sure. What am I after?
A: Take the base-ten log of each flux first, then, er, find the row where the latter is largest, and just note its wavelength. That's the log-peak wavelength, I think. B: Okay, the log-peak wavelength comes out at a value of 4014.55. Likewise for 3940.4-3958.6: 3954.00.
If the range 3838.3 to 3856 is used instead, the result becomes 3851.56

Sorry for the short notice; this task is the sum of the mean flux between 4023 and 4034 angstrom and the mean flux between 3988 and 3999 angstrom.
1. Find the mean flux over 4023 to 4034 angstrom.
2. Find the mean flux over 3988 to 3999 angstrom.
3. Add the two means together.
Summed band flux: 85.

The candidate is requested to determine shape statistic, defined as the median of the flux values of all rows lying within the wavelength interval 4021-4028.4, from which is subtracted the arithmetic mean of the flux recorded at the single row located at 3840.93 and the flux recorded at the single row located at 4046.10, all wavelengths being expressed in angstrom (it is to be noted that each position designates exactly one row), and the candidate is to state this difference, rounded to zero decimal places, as 13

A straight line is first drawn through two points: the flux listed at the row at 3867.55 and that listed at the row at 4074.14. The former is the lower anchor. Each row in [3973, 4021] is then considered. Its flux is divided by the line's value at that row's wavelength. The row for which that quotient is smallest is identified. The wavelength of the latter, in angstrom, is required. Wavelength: 3974.08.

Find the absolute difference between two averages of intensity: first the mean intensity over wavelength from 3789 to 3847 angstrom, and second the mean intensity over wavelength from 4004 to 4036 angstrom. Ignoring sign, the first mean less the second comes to 16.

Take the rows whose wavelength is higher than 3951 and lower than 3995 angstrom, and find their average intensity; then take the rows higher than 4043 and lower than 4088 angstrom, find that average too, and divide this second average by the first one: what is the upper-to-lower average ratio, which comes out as 1.31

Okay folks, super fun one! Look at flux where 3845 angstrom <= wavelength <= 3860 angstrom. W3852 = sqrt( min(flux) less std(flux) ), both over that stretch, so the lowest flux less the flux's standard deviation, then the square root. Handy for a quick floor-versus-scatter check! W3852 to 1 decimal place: 4.6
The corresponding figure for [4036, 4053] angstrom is 5.9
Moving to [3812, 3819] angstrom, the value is 4.7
